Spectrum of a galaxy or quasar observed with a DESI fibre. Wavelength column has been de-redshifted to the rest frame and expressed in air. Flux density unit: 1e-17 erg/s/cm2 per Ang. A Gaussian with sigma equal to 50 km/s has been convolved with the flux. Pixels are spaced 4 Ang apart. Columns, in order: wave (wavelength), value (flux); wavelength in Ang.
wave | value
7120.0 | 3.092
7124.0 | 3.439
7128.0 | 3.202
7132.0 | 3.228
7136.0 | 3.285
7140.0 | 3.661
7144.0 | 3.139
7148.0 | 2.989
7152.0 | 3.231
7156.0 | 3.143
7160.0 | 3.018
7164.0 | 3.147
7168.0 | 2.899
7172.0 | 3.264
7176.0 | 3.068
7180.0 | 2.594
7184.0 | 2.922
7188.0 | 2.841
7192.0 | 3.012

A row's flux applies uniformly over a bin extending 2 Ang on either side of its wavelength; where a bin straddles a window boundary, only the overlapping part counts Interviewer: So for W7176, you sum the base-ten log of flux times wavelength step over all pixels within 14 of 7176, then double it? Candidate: 26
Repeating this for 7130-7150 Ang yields 20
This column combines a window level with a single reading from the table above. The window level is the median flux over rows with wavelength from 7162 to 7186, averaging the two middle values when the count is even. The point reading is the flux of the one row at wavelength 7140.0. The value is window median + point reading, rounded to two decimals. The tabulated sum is 6.66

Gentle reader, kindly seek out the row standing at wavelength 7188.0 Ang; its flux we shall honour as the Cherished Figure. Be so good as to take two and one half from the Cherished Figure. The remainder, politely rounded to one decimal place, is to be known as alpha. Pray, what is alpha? 0.3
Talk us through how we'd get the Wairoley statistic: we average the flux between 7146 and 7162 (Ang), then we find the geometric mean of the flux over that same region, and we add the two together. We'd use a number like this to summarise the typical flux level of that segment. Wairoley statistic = 6.19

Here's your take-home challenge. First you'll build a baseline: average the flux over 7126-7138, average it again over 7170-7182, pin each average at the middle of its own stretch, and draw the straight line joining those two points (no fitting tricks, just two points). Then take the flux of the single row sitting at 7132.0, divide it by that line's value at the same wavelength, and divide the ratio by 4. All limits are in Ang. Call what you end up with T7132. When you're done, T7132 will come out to 0.249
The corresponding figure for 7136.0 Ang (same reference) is 0.255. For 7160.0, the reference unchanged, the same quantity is 0.246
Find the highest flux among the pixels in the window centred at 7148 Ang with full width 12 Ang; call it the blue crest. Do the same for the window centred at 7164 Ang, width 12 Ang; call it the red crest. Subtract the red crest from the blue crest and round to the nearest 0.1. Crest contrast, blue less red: 0.1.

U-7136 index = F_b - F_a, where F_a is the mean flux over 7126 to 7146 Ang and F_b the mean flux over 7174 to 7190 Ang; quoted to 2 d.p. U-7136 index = -0.45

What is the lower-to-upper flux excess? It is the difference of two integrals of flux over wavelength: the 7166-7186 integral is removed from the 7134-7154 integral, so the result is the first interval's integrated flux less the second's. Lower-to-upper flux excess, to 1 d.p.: 6.2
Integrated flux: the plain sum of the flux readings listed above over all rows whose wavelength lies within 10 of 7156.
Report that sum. 15.5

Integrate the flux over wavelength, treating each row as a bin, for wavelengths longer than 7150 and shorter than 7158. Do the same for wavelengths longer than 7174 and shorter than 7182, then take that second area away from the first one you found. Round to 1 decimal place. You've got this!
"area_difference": 2.8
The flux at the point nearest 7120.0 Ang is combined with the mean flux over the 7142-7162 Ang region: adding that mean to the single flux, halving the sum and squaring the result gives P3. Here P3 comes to 9.6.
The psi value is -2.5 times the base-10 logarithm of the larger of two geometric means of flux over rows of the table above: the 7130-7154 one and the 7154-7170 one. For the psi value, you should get -1.28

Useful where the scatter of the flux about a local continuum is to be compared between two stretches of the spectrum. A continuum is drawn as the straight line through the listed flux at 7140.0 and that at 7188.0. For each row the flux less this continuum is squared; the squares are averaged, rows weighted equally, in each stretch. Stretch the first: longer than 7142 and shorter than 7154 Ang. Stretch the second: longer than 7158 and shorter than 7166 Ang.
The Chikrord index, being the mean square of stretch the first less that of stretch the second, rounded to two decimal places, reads 0.13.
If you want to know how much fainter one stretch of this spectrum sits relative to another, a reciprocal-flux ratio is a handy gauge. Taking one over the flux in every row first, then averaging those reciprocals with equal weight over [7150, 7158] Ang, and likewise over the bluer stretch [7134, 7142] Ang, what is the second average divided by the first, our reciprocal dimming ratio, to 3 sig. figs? 0.920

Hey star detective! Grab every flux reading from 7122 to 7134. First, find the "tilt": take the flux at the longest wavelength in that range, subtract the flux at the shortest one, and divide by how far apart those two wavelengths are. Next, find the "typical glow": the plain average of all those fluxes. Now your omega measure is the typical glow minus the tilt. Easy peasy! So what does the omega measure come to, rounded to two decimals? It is 3.32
